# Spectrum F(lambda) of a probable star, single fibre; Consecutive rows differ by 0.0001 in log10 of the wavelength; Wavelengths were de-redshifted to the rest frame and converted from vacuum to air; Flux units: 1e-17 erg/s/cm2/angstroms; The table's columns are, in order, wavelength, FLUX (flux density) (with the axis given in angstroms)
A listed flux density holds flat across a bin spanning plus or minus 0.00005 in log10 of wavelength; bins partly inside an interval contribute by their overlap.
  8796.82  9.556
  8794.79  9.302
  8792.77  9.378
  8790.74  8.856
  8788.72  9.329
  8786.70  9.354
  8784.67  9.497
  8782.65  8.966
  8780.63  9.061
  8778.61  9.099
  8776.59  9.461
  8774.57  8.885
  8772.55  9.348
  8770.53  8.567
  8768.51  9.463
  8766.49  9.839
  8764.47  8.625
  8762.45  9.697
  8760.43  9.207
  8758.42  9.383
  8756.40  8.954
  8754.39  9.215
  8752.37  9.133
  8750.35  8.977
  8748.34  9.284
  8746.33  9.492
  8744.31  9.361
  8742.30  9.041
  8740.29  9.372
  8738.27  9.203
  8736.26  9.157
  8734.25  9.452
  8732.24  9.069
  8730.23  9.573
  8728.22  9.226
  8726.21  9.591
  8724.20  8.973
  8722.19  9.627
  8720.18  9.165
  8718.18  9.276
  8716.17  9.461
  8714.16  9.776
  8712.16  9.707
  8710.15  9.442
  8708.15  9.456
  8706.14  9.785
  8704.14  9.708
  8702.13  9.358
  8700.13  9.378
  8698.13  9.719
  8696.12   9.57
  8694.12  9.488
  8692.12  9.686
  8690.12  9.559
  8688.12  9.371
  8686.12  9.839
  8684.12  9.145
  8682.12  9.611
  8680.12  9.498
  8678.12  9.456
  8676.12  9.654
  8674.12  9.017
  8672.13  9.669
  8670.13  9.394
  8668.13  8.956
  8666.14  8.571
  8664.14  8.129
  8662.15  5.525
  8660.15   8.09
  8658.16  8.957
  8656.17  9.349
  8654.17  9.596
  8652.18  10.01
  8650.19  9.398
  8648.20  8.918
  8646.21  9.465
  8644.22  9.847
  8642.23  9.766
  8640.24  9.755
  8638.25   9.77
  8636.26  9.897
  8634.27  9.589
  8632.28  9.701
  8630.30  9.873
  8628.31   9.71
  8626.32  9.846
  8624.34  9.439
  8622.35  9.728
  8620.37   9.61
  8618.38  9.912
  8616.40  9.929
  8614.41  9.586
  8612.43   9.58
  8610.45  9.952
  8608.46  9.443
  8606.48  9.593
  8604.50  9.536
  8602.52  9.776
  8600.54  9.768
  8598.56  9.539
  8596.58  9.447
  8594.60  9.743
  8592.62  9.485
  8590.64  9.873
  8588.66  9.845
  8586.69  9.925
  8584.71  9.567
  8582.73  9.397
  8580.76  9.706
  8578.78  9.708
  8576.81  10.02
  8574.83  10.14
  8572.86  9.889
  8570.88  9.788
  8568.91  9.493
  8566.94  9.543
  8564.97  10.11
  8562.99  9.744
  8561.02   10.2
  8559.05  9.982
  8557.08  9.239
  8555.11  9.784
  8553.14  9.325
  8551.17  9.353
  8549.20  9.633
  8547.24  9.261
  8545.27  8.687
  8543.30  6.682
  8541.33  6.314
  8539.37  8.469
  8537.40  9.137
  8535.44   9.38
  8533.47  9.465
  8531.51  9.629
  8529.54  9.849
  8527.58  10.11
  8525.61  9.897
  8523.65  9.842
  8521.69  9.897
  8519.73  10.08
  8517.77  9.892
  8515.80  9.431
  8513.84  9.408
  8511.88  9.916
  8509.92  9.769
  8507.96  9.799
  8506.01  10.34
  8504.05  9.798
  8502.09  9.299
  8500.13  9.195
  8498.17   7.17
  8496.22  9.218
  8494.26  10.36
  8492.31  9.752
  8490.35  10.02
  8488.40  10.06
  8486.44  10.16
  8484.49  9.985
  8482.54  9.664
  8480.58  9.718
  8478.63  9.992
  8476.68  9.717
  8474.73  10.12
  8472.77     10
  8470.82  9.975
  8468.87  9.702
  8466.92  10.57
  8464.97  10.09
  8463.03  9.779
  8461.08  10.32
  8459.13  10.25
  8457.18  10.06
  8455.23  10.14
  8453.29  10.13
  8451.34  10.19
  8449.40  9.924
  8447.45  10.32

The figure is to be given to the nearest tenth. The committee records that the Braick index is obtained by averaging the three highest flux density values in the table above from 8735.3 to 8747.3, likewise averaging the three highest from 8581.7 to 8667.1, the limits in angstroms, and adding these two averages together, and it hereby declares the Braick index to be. 19.4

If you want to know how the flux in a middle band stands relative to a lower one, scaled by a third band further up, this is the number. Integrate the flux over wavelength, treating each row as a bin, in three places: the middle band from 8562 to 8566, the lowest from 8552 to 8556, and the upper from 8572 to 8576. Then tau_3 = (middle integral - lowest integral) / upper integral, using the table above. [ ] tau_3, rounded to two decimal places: 0.04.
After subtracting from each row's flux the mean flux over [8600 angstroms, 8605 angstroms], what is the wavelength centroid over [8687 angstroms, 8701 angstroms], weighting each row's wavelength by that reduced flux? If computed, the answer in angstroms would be 8693.7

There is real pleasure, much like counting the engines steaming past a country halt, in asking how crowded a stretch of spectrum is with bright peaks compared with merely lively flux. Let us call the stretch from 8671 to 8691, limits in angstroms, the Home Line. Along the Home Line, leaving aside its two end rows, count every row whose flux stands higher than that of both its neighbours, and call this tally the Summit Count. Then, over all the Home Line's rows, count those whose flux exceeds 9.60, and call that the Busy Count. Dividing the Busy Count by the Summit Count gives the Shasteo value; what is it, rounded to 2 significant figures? 1.3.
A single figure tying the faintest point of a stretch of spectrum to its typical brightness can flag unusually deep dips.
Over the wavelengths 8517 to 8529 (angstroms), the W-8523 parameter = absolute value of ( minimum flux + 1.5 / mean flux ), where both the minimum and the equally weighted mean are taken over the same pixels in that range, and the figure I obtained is 10.0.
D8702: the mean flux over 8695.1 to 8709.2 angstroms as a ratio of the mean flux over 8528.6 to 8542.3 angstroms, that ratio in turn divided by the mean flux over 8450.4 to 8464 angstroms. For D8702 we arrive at 0.106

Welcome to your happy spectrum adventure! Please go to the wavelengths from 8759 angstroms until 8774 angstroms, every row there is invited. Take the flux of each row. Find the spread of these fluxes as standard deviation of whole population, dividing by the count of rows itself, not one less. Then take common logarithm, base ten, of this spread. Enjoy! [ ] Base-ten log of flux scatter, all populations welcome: -0.34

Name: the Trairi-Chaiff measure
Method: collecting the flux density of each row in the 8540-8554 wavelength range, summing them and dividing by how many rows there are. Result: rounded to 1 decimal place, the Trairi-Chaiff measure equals 8.5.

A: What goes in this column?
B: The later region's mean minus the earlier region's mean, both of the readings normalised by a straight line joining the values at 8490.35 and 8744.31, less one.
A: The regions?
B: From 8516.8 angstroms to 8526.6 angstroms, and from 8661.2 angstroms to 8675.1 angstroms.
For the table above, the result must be -0.112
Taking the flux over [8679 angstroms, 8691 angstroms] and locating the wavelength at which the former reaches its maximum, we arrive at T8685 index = 8686.12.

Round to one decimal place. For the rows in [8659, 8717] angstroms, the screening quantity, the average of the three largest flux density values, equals 9.8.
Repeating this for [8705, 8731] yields 9.8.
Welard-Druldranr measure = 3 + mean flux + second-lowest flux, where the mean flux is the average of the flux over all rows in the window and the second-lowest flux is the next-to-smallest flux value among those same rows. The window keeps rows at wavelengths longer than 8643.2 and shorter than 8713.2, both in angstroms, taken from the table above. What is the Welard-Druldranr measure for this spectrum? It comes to 20.4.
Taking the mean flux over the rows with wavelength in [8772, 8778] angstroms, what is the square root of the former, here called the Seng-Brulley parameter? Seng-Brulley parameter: 3.04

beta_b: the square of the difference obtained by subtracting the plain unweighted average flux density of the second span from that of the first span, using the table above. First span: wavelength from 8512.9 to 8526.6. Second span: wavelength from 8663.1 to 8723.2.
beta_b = 0.13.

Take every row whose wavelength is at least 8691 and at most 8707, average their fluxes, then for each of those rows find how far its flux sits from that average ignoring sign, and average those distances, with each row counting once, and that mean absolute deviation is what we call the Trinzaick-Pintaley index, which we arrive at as 0.14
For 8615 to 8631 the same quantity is 0.13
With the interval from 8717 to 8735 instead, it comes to 0.21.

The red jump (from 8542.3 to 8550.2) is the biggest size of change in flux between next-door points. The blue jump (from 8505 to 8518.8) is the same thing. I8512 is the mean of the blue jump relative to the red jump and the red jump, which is 1.14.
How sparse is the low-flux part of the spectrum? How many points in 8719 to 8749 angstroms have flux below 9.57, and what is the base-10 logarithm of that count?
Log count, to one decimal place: 1.1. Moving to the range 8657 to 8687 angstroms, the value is 1.0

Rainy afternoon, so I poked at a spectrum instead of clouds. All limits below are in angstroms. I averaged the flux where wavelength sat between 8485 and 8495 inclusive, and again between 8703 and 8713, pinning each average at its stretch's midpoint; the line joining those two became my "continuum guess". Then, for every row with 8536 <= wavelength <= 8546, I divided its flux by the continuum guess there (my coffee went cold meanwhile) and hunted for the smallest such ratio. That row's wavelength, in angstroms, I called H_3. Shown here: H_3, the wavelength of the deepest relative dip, 8541.33 angstroms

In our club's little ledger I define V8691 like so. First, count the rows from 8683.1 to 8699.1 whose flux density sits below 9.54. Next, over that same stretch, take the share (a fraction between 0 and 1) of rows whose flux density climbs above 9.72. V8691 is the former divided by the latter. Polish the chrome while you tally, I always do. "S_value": 24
